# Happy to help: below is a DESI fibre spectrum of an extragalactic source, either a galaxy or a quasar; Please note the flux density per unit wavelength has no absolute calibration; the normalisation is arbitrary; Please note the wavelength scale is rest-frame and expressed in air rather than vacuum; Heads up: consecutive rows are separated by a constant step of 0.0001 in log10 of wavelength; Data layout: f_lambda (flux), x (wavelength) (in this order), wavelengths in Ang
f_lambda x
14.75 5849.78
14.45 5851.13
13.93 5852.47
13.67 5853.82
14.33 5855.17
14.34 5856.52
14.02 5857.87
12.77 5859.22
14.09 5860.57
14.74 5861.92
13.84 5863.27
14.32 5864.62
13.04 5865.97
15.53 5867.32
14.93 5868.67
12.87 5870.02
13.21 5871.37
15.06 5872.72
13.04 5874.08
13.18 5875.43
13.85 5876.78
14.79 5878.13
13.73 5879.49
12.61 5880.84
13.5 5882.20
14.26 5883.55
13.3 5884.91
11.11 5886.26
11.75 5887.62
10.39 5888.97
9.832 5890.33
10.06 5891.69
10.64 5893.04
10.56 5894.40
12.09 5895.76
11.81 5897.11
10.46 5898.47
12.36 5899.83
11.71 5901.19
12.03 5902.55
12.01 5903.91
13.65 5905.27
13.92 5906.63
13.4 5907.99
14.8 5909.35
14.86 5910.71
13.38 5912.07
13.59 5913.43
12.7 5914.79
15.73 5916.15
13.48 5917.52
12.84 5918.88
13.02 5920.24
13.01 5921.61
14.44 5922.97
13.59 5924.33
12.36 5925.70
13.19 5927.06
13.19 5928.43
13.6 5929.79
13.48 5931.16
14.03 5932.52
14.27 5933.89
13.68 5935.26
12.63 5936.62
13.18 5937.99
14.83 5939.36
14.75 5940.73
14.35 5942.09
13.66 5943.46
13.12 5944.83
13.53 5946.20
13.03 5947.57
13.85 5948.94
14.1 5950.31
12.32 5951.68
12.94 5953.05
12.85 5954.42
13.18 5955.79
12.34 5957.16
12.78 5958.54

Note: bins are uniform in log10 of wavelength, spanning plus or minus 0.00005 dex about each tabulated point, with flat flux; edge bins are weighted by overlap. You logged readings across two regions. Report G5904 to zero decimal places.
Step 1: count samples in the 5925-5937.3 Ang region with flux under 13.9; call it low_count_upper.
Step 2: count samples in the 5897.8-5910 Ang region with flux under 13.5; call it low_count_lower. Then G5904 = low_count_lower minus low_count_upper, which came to -1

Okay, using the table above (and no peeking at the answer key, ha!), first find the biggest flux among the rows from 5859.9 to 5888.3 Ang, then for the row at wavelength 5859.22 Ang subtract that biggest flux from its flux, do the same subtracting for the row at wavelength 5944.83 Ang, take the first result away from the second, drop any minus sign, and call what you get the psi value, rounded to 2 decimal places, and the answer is 0.35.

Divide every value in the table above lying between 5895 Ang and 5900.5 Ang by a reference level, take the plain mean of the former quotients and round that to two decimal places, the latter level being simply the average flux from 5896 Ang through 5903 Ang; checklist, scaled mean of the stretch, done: 1.00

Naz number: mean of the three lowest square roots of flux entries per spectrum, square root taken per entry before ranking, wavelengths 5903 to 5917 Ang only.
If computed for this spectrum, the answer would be 3.562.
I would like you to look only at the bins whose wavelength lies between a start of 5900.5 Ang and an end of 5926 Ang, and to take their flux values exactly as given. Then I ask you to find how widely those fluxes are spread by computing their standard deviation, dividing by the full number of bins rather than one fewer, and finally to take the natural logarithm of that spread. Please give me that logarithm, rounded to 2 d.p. 0.02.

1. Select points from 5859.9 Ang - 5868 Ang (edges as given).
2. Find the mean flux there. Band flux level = 14.3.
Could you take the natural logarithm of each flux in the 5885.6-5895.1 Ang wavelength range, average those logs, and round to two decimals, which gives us 2.36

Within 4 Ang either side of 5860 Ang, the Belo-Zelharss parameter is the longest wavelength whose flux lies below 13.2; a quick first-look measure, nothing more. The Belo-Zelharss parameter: 5859.22 Ang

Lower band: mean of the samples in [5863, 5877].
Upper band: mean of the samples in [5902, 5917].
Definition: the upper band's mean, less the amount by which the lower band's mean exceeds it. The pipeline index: 13.4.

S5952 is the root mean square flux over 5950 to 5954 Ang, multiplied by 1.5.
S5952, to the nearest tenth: 19.7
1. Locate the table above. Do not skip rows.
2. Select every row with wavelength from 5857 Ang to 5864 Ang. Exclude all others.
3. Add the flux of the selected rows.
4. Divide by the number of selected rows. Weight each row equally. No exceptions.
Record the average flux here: 13.9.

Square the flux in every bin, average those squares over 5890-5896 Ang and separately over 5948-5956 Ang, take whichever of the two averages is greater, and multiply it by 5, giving 874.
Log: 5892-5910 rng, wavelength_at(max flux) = 5909.35 Ang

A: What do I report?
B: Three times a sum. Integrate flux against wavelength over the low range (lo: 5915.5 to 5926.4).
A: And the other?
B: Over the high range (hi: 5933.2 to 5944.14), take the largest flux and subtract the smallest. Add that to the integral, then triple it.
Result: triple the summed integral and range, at 450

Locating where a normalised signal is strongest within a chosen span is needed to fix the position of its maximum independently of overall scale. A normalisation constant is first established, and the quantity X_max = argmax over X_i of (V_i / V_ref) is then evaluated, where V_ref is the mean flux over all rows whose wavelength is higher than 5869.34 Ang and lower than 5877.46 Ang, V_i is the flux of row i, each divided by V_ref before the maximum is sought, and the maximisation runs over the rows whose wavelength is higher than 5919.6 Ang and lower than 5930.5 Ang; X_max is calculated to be 5922.97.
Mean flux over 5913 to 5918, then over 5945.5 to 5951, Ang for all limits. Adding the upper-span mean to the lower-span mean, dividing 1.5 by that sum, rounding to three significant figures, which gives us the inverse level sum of 0.0545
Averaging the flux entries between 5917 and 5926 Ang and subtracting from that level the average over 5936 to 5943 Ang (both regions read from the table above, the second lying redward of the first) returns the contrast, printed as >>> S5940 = -0.7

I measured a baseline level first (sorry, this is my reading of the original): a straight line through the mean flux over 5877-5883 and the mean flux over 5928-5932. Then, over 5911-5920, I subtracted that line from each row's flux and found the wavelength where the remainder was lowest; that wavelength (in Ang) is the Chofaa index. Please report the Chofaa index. 5914.79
